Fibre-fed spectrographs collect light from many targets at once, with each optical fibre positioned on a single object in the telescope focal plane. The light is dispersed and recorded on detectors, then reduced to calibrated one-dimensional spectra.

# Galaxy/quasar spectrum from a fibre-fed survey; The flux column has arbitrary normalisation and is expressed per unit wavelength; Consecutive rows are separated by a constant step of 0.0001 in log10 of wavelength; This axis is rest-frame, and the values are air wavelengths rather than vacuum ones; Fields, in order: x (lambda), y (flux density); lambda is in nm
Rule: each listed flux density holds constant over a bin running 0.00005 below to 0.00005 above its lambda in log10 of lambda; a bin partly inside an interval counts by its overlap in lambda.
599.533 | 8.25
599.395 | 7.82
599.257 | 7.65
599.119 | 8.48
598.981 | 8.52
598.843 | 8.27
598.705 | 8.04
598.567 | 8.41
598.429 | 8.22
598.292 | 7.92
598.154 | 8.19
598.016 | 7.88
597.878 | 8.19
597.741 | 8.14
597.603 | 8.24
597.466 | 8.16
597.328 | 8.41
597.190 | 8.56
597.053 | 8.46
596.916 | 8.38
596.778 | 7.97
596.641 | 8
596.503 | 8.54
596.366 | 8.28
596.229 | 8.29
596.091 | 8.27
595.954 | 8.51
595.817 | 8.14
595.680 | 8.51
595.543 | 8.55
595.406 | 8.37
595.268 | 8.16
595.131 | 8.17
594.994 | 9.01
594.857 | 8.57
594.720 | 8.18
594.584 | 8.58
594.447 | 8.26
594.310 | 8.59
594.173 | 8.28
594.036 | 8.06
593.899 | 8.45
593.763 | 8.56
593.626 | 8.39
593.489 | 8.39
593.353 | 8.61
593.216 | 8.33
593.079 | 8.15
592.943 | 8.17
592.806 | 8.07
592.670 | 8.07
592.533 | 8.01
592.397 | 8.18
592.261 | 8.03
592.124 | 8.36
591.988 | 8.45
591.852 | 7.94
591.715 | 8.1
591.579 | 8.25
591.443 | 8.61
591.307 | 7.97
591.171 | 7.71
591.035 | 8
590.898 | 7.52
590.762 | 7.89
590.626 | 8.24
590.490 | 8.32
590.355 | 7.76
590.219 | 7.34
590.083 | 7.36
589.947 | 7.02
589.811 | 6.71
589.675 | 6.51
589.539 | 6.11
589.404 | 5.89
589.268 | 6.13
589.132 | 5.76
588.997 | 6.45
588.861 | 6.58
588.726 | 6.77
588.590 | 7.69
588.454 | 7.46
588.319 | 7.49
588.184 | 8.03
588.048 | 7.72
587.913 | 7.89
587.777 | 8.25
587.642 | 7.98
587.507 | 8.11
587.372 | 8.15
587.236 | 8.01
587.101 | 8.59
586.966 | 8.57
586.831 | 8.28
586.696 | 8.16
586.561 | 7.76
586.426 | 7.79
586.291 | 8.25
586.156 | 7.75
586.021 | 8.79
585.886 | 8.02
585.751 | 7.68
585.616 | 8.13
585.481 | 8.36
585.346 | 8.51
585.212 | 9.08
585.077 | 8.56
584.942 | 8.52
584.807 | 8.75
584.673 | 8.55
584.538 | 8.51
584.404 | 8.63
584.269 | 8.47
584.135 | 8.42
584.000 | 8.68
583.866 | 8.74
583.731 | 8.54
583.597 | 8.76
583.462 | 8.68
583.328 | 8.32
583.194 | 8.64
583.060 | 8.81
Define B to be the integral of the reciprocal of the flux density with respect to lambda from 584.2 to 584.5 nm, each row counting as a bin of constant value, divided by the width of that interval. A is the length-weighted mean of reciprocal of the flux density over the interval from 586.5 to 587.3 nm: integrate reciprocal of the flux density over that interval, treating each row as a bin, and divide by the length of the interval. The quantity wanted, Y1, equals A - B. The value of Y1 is 0.0044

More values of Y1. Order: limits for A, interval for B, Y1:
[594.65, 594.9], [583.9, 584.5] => 0.0032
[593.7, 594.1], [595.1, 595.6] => -0.0002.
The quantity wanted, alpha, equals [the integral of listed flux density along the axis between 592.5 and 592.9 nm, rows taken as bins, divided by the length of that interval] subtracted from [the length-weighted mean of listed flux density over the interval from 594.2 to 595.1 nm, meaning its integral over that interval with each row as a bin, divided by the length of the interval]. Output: 0.5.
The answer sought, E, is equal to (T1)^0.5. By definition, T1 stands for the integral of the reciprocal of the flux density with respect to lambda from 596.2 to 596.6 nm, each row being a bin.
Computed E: 0.219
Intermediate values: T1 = 0.0479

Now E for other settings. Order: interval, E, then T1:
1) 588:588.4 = 0.228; 0.0518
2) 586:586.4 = 0.222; 0.0492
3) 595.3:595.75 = 0.231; 0.0532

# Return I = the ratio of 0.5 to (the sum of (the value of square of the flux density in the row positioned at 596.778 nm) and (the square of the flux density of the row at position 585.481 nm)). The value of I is 0.0037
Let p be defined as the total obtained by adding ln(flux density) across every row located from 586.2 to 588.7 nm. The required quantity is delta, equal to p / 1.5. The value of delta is 25.0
